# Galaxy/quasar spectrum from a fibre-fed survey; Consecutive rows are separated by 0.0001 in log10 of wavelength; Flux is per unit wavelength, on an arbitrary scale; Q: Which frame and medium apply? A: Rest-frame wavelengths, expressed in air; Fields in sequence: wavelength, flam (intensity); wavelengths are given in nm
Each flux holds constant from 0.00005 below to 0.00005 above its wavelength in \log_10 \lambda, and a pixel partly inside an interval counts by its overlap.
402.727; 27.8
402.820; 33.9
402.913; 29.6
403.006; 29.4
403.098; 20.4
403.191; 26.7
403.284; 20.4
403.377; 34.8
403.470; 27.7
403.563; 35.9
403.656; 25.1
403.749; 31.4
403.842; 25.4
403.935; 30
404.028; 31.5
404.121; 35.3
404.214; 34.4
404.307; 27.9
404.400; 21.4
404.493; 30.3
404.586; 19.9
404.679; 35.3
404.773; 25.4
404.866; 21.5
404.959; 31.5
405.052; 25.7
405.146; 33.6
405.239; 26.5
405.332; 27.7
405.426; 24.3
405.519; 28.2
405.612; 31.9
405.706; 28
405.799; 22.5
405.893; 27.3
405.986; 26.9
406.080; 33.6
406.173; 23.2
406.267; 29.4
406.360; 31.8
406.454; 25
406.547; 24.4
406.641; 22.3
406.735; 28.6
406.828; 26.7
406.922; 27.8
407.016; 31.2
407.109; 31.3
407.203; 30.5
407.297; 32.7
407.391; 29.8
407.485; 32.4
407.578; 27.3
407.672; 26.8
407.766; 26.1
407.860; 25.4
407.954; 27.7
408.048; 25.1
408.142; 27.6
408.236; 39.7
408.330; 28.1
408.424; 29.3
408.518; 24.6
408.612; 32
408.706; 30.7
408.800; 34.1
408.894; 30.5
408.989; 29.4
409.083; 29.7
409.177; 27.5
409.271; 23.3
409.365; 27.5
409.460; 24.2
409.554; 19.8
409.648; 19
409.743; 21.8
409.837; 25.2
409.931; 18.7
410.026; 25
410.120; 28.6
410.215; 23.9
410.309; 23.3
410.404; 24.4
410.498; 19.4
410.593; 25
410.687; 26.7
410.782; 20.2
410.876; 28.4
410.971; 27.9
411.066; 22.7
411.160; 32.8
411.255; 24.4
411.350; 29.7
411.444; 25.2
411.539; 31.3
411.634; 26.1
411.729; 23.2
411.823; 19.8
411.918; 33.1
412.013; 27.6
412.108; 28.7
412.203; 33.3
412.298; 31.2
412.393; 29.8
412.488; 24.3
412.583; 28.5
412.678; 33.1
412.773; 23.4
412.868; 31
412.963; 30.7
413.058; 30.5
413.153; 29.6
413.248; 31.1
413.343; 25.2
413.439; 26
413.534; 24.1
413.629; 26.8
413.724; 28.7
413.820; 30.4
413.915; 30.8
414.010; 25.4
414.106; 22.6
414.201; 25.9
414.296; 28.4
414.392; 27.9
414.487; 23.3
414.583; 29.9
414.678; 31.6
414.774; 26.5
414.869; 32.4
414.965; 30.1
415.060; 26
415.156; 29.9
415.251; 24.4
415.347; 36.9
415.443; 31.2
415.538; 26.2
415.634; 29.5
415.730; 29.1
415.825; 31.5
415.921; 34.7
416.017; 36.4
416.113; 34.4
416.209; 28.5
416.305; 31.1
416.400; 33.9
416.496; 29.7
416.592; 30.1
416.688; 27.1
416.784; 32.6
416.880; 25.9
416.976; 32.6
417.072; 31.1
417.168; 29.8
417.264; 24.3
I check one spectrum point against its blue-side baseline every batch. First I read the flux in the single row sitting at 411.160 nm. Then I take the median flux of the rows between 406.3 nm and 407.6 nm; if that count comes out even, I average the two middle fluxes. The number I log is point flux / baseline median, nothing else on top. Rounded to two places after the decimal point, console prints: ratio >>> 1.12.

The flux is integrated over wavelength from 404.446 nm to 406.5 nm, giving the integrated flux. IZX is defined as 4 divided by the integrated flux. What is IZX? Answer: 0.070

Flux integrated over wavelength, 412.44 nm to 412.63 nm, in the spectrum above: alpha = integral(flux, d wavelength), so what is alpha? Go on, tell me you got 5.02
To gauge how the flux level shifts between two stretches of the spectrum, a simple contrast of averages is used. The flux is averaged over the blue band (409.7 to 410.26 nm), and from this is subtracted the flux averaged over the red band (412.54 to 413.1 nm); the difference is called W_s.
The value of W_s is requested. -5.7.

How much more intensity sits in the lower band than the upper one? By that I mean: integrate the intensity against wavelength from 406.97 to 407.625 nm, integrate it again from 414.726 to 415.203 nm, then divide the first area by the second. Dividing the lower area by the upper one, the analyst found 1.46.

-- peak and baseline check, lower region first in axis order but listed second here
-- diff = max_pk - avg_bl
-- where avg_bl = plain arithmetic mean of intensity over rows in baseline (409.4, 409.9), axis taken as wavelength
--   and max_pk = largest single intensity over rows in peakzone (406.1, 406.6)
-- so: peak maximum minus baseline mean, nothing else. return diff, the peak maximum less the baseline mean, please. 10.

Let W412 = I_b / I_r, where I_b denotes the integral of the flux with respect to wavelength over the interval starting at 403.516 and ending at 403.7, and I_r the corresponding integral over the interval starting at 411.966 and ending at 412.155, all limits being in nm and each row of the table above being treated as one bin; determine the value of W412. 1.06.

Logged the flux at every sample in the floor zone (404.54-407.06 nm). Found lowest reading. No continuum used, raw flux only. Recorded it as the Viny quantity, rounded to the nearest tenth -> 19.9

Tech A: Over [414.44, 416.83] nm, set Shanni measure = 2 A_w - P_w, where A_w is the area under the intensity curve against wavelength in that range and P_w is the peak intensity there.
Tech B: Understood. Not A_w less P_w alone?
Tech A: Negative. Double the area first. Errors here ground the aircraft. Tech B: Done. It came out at 108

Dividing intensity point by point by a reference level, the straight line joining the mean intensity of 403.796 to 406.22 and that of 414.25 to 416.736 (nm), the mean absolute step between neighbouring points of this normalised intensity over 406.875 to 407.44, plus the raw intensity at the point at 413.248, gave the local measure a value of 31.2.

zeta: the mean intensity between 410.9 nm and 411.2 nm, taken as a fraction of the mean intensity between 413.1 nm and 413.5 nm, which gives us 0.99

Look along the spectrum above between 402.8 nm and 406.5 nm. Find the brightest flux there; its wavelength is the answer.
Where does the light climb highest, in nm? 403.563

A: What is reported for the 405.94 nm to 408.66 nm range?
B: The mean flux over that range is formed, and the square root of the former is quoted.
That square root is 5.341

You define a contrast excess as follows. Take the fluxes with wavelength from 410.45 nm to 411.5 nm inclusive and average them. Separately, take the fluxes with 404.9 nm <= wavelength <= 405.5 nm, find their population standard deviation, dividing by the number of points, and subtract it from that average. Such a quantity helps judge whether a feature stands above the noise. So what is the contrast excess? 22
